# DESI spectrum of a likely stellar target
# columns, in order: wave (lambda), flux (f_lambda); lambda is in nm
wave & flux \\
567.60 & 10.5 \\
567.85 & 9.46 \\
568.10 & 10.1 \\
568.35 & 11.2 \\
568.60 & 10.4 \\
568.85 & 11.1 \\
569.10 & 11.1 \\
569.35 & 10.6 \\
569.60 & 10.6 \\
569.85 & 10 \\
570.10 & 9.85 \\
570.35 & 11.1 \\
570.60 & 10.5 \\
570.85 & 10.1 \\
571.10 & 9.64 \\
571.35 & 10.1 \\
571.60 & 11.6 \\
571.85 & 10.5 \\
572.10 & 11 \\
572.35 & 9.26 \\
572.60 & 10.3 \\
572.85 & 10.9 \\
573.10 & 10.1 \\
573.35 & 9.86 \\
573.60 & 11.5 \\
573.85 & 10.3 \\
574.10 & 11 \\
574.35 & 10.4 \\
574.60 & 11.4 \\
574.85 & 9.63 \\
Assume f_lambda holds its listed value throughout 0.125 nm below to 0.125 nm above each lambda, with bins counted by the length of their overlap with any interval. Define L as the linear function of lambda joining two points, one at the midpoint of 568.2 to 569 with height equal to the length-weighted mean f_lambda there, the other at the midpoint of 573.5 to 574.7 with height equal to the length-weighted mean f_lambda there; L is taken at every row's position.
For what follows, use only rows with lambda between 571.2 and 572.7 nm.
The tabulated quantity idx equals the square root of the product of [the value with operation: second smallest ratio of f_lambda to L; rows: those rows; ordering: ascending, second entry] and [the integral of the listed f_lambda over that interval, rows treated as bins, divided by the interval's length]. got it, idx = 3.11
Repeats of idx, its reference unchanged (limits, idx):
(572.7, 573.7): 3.13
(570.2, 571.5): 3.09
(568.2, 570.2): 3.12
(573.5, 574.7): 3.22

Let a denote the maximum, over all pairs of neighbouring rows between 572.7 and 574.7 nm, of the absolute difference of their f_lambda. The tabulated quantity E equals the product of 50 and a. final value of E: 82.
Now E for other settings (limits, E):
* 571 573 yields 87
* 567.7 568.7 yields 55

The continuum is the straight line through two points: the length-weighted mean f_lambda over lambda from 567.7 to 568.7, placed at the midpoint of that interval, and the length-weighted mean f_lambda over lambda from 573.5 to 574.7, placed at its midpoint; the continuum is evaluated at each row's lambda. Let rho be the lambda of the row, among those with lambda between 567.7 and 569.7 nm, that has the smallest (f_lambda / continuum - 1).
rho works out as 567.85 nm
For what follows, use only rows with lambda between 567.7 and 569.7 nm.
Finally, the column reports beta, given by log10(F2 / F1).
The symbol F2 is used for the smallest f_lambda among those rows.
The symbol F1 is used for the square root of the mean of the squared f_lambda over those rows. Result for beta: -0.05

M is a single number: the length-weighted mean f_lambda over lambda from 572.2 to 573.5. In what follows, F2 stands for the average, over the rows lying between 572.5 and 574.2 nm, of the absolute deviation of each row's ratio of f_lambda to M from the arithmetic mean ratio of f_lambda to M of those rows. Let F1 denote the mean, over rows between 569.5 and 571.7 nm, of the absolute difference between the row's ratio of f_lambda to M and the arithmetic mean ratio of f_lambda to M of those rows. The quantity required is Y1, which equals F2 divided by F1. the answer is 0.97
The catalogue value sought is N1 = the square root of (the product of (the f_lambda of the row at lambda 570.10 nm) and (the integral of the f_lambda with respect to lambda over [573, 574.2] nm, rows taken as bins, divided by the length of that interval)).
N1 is 10.19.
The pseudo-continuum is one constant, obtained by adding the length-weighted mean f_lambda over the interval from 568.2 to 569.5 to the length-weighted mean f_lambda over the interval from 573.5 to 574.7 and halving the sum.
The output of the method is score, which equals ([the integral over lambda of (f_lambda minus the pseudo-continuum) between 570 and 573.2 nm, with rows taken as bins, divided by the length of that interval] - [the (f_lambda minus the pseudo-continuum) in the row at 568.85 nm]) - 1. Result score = -1.71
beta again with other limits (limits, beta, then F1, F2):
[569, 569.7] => -0.01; 10.8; 10.6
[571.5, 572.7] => -0.06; 10.6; 9.26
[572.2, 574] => -0.05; 10.3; 9.26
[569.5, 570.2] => -0.01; 10.2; 9.85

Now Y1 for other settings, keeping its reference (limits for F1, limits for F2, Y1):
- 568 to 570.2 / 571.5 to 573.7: 1.50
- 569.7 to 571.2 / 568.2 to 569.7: 0.75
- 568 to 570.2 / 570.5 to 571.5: 0.54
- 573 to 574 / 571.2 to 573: 1.04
